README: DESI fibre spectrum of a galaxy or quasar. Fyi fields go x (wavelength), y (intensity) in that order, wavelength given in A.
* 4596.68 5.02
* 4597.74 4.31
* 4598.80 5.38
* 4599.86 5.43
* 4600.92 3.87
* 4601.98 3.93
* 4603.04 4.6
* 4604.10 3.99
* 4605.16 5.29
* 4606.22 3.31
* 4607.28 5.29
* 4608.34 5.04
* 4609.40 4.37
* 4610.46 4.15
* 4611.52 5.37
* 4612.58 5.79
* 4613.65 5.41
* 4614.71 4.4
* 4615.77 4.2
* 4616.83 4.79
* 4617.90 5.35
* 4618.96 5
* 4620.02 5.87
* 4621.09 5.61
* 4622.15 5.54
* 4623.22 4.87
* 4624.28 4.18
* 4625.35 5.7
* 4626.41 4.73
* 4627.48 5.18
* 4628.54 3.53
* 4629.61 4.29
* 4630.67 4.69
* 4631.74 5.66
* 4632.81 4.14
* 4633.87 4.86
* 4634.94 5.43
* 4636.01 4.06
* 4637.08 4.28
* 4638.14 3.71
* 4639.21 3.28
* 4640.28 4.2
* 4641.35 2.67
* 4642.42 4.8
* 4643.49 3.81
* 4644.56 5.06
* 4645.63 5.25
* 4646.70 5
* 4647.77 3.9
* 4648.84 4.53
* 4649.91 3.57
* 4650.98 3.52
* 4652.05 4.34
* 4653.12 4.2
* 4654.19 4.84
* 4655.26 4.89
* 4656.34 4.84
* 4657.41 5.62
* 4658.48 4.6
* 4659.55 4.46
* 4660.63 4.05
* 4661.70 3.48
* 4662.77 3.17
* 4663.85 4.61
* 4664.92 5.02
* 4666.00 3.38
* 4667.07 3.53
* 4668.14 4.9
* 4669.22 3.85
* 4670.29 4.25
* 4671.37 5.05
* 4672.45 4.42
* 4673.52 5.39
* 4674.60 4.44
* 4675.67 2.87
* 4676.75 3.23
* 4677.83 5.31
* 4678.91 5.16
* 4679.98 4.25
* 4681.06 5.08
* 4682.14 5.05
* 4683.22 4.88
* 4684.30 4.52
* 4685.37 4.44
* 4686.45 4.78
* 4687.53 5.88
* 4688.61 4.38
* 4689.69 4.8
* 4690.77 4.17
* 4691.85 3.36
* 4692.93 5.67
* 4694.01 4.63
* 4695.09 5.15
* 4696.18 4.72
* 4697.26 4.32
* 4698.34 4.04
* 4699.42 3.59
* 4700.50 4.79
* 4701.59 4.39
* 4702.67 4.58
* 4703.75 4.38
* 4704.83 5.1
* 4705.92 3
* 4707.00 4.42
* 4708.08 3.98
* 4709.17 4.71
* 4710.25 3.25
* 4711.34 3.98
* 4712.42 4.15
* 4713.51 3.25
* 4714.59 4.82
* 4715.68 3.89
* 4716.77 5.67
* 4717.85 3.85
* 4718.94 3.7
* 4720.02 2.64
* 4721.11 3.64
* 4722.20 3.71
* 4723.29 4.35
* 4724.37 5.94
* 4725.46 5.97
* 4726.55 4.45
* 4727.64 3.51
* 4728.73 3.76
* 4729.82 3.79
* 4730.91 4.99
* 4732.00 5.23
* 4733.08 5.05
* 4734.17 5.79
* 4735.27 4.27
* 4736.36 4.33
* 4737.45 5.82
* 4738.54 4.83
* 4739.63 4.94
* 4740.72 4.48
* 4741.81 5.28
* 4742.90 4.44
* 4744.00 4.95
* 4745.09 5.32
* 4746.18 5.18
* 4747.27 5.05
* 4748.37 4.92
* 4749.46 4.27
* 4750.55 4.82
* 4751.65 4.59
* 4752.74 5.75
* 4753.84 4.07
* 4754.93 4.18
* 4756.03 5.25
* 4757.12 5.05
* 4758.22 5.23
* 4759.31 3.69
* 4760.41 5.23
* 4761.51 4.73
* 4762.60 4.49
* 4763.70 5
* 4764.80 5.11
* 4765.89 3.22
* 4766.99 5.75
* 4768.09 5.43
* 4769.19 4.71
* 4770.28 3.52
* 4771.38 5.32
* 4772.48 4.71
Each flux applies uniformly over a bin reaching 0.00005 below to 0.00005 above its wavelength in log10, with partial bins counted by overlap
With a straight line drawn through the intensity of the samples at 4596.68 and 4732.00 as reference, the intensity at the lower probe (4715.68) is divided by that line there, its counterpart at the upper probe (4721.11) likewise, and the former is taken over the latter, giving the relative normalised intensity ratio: 1.07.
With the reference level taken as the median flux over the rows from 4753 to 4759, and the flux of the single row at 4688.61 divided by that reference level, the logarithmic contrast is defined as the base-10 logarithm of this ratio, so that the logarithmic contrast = -0.062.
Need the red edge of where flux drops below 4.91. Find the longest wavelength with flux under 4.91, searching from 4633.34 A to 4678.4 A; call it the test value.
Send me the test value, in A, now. 4676.75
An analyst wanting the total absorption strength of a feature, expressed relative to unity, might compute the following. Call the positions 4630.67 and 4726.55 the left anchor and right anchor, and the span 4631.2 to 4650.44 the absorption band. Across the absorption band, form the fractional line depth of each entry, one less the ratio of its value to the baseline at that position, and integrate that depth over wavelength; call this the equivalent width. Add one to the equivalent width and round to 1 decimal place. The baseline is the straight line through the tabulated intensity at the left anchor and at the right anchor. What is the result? 2.3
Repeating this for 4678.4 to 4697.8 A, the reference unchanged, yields 0.2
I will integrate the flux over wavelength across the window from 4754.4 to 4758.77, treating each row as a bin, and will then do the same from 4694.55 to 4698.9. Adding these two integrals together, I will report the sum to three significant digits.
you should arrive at 41.3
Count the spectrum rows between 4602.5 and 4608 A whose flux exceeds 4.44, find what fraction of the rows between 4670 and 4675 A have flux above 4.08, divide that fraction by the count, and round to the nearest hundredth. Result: 0.33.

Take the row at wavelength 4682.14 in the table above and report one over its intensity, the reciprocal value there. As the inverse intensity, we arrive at 0.198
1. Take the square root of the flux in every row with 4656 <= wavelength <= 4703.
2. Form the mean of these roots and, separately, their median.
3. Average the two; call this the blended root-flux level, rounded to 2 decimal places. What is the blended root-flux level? 2.12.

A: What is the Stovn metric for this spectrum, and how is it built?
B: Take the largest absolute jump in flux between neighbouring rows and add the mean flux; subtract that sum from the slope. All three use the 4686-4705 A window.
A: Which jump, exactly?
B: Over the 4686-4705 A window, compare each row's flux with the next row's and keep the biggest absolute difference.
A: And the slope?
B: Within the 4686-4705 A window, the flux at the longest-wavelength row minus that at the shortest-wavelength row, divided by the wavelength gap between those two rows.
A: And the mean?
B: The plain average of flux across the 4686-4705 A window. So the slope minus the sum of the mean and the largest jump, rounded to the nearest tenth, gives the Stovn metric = -6.9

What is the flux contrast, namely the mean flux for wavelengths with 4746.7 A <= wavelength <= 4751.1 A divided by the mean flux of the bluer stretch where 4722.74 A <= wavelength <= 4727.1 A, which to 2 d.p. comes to 0.92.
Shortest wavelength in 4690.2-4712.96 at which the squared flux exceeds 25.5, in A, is 4692.93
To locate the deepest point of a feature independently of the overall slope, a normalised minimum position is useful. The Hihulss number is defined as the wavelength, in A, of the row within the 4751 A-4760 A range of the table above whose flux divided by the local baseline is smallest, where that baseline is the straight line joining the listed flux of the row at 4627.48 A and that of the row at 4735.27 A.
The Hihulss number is 4759.31 A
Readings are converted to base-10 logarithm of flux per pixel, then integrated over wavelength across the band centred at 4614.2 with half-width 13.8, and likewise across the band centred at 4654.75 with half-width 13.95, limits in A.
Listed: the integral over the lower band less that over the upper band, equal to 1.3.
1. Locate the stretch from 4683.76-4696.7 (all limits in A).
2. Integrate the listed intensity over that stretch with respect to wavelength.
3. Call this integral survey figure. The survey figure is 61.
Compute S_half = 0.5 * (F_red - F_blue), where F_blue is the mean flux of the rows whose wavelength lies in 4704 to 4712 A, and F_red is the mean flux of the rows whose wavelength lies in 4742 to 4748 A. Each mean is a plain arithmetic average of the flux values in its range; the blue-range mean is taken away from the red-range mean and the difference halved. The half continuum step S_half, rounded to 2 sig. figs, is 0.46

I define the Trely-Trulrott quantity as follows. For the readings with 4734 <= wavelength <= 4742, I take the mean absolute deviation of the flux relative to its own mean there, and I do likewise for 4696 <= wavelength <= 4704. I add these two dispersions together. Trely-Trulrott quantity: 0.8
